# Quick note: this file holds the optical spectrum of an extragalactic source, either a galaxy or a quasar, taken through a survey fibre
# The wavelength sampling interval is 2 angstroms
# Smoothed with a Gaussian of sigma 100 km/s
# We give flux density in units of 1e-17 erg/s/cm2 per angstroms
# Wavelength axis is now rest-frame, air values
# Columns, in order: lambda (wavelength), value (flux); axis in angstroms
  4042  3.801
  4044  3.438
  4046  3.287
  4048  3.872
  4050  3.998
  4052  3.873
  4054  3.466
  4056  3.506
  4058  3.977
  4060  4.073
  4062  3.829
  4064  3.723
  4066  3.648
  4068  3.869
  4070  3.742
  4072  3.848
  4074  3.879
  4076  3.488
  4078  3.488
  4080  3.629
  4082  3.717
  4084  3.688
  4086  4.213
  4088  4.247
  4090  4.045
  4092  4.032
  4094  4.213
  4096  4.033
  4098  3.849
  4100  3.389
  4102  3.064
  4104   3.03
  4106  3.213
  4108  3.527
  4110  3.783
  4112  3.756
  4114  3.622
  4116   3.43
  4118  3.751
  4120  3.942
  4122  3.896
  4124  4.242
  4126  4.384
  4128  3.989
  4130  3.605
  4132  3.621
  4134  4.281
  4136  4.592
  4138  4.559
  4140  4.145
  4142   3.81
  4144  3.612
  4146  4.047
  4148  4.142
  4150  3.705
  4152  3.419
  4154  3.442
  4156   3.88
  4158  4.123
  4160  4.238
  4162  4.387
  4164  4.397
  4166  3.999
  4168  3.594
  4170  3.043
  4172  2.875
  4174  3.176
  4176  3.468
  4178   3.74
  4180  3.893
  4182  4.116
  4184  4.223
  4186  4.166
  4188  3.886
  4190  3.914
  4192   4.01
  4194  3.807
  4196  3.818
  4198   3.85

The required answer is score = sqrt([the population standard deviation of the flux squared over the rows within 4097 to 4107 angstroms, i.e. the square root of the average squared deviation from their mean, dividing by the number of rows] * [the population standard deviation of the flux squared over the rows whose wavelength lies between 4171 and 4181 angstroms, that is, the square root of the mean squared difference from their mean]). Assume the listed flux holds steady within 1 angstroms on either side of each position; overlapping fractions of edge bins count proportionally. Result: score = 2.3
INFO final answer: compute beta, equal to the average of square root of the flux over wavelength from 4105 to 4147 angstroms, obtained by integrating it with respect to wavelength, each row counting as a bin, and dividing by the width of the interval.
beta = 1.97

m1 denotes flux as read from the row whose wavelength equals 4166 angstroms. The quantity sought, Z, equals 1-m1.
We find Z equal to -3.0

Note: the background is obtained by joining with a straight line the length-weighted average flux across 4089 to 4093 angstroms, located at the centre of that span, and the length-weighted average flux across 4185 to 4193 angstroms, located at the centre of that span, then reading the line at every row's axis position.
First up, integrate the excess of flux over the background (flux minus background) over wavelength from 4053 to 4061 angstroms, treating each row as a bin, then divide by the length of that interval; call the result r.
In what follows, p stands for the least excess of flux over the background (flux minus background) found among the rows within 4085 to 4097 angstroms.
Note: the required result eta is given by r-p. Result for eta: -0.3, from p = -0.01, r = -0.3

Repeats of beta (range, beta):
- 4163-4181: 1.89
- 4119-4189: 1.97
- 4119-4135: 2.00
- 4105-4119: 1.89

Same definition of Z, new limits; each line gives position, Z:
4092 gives -3.0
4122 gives -2.9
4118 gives -2.8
